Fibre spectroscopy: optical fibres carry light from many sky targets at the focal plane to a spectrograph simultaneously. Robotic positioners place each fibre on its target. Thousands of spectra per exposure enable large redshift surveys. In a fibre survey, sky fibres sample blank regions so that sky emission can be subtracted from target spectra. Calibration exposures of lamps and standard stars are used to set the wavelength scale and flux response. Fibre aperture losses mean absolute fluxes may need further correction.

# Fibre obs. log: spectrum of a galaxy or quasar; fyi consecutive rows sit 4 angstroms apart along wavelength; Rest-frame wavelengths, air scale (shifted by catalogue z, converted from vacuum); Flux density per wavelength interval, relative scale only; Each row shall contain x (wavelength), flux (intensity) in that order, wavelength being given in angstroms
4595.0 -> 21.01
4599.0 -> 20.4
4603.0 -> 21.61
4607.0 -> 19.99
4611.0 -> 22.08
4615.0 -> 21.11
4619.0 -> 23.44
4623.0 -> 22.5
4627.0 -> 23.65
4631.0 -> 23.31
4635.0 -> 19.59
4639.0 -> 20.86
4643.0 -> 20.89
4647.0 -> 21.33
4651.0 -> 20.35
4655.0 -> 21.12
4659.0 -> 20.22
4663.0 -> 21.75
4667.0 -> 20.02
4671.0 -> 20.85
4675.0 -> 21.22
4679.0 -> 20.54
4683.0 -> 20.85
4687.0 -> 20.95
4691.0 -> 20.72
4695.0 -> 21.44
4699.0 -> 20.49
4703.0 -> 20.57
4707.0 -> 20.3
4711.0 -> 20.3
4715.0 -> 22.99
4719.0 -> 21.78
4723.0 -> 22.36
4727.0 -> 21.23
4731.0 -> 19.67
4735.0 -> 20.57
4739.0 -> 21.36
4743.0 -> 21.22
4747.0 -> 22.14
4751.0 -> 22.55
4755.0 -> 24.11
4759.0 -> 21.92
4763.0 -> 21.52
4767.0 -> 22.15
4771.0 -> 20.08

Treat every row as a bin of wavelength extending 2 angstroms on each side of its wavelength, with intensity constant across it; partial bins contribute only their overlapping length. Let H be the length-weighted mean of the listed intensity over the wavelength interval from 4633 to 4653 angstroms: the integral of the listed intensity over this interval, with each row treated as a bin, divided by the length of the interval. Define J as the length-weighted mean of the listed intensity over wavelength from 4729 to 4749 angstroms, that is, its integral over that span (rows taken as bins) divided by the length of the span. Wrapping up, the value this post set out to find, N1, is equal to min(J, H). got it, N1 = 20.60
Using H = 20.6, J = 21.0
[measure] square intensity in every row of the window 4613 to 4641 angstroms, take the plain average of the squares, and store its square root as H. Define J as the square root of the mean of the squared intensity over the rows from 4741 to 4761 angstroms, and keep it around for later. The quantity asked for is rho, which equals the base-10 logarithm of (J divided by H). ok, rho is 0.0058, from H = 22.1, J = 22.4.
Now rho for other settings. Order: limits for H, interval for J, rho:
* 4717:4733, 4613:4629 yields 0.0279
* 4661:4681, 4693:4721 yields 0.0054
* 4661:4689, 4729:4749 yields 0.0025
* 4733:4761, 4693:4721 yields -0.0174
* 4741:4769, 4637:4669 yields -0.0287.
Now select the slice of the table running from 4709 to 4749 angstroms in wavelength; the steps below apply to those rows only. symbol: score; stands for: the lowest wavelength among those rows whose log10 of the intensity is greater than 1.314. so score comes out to 4715.0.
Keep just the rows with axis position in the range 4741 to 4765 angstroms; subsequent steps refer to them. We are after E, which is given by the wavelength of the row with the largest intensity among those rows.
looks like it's 4755.0 angstroms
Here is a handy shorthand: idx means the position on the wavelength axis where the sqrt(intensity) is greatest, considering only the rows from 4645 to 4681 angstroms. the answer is 4663.0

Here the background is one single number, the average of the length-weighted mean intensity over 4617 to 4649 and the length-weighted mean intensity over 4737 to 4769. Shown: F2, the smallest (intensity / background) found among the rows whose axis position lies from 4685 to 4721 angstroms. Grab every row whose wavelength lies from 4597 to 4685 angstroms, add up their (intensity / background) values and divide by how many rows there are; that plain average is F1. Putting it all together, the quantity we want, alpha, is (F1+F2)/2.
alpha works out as 0.943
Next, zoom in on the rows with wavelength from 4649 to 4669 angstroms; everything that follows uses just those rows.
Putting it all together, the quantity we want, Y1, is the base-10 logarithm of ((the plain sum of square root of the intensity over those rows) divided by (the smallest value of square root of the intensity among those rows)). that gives 0.706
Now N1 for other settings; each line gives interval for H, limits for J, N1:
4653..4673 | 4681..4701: 20.79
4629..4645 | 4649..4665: 20.86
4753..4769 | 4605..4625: 21.82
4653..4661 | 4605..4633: 20.67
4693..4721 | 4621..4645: 21.12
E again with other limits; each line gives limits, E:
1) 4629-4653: 4631.0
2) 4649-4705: 4663.0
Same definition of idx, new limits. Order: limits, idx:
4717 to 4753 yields 4751.0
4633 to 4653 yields 4647.0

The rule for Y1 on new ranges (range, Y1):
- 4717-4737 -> 0.714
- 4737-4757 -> 0.709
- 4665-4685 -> 0.706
